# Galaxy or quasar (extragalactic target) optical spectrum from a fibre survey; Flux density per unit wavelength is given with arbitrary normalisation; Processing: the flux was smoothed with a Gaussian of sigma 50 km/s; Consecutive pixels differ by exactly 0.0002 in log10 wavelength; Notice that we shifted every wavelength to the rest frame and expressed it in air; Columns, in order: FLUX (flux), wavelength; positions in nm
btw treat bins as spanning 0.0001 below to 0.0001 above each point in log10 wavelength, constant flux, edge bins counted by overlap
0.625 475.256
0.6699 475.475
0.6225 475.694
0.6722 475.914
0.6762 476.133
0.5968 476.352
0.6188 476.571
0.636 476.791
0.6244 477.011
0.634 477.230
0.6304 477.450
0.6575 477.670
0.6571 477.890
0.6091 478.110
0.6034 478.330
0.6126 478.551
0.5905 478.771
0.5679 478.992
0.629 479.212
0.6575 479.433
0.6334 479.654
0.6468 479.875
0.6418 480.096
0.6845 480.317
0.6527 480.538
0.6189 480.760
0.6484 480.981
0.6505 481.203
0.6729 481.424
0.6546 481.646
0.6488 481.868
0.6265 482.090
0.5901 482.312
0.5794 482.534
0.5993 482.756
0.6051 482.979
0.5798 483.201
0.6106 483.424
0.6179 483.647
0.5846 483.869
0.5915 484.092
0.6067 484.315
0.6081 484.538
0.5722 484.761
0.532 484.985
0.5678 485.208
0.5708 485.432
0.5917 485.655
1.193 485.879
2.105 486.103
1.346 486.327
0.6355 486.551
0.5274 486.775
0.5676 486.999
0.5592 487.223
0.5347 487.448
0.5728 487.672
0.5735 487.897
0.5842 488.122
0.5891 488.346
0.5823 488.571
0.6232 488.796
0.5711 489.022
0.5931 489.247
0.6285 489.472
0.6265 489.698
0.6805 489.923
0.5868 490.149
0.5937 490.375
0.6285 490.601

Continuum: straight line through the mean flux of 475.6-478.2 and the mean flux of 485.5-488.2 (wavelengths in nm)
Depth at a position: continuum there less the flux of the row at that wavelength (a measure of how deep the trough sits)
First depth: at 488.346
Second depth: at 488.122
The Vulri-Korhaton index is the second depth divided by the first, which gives 1.0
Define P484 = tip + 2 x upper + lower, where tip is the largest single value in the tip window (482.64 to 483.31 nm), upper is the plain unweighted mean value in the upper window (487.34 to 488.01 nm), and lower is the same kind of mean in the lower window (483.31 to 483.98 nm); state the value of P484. 2.33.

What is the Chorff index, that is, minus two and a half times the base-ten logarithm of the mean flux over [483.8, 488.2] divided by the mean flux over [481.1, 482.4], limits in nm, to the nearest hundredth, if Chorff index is -0.13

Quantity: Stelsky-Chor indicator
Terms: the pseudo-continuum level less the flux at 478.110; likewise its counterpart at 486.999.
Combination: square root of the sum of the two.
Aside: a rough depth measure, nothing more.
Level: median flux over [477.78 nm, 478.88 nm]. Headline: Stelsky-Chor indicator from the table 0.20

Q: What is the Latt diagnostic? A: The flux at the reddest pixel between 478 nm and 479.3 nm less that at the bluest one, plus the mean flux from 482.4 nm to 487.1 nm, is 0.743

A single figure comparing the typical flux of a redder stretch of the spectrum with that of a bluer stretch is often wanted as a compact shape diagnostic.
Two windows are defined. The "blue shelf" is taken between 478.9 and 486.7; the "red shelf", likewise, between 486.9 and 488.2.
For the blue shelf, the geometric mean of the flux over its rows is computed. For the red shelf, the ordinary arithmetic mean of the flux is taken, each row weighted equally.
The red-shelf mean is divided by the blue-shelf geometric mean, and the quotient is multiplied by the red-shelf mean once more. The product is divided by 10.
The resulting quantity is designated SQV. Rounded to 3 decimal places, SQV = 0.048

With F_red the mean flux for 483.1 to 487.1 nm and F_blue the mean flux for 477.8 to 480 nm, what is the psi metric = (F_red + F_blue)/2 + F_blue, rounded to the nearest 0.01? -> 1.30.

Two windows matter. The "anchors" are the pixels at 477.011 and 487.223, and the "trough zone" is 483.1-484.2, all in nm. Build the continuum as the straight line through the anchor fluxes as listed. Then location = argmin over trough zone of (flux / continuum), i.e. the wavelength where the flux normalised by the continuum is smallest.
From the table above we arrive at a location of 483.201 nm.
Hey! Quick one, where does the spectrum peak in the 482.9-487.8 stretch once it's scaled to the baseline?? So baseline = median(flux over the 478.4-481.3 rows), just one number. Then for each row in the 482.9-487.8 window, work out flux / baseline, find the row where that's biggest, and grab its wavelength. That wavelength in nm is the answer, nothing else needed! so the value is 486.103 nm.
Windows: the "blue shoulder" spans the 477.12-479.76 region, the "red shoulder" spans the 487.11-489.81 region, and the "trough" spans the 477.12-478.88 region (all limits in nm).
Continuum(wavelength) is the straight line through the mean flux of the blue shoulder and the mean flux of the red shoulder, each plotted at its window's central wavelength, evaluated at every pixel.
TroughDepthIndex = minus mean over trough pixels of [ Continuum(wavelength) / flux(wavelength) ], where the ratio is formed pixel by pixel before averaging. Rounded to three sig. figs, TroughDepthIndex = -1.00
